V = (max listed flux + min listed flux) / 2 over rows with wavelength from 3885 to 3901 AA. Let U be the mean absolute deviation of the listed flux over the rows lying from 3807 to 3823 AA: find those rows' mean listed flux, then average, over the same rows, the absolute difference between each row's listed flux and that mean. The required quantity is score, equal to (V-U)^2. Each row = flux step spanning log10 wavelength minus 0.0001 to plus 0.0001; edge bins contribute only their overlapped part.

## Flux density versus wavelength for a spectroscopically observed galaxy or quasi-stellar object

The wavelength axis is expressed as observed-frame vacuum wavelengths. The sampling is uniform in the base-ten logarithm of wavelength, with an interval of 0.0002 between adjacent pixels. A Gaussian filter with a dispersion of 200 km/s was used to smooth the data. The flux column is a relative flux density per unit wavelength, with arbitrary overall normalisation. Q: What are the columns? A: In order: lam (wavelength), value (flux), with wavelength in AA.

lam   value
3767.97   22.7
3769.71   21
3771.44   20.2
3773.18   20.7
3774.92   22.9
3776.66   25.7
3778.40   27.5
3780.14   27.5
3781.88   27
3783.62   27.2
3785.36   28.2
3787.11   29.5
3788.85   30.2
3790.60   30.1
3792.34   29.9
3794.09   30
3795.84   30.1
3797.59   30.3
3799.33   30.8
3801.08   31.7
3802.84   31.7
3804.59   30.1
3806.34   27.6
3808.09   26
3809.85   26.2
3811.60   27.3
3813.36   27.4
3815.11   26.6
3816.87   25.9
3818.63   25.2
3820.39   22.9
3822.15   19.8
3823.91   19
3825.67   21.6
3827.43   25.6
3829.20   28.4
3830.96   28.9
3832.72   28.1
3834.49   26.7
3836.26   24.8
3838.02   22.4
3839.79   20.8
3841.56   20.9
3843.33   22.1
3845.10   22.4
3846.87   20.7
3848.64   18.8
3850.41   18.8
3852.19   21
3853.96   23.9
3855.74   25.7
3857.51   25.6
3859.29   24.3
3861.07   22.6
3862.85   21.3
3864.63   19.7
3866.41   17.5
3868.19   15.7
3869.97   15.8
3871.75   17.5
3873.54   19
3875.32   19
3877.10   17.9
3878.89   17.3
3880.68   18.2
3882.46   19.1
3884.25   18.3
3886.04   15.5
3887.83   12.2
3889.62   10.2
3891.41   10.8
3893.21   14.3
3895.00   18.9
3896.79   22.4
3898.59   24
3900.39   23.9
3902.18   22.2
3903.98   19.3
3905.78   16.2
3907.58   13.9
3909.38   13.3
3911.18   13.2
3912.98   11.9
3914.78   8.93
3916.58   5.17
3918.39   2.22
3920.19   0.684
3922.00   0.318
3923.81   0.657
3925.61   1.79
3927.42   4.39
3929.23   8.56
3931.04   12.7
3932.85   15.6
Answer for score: 236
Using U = 1.7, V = 17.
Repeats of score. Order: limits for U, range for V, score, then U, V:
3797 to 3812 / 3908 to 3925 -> 23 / 2.0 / 7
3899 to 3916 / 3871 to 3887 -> 176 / 4.0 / 17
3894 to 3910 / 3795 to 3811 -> 650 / 3.4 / 29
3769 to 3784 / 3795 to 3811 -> 676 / 2.9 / 29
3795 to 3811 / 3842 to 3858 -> 416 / 1.9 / 22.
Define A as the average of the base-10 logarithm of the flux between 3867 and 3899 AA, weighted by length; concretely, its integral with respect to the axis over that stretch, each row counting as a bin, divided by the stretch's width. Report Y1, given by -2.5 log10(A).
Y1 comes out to -0.21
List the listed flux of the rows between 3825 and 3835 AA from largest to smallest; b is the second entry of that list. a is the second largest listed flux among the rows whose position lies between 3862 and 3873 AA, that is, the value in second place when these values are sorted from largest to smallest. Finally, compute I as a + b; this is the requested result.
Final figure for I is 48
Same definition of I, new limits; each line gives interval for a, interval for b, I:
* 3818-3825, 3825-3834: 51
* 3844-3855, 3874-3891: 41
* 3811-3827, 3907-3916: 41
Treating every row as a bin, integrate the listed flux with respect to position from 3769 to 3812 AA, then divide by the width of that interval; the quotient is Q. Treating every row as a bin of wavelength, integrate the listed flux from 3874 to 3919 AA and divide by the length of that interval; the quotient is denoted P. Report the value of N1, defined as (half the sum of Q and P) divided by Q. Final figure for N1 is 0.78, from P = 16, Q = 28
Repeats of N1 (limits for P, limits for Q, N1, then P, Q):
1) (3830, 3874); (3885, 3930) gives 1.42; 22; 12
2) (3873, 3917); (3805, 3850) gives 0.84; 16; 24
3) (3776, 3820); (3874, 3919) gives 1.41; 28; 16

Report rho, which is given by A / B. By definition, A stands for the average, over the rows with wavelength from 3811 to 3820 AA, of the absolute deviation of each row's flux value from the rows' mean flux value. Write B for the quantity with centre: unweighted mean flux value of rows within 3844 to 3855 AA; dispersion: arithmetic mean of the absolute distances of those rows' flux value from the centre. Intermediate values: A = 0.7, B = 1.5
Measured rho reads 0.5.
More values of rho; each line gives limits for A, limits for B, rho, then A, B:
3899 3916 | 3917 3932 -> 1.2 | 4.0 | 3.5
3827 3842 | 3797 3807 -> 2.5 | 2.6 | 1.0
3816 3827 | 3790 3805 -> 3.9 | 2.3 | 0.6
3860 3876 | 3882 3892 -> 0.6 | 1.8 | 3.3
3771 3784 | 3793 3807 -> 3.2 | 2.7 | 0.8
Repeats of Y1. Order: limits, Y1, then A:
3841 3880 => -0.29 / 1.30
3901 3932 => 0.33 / 0.74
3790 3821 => -0.40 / 1.45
